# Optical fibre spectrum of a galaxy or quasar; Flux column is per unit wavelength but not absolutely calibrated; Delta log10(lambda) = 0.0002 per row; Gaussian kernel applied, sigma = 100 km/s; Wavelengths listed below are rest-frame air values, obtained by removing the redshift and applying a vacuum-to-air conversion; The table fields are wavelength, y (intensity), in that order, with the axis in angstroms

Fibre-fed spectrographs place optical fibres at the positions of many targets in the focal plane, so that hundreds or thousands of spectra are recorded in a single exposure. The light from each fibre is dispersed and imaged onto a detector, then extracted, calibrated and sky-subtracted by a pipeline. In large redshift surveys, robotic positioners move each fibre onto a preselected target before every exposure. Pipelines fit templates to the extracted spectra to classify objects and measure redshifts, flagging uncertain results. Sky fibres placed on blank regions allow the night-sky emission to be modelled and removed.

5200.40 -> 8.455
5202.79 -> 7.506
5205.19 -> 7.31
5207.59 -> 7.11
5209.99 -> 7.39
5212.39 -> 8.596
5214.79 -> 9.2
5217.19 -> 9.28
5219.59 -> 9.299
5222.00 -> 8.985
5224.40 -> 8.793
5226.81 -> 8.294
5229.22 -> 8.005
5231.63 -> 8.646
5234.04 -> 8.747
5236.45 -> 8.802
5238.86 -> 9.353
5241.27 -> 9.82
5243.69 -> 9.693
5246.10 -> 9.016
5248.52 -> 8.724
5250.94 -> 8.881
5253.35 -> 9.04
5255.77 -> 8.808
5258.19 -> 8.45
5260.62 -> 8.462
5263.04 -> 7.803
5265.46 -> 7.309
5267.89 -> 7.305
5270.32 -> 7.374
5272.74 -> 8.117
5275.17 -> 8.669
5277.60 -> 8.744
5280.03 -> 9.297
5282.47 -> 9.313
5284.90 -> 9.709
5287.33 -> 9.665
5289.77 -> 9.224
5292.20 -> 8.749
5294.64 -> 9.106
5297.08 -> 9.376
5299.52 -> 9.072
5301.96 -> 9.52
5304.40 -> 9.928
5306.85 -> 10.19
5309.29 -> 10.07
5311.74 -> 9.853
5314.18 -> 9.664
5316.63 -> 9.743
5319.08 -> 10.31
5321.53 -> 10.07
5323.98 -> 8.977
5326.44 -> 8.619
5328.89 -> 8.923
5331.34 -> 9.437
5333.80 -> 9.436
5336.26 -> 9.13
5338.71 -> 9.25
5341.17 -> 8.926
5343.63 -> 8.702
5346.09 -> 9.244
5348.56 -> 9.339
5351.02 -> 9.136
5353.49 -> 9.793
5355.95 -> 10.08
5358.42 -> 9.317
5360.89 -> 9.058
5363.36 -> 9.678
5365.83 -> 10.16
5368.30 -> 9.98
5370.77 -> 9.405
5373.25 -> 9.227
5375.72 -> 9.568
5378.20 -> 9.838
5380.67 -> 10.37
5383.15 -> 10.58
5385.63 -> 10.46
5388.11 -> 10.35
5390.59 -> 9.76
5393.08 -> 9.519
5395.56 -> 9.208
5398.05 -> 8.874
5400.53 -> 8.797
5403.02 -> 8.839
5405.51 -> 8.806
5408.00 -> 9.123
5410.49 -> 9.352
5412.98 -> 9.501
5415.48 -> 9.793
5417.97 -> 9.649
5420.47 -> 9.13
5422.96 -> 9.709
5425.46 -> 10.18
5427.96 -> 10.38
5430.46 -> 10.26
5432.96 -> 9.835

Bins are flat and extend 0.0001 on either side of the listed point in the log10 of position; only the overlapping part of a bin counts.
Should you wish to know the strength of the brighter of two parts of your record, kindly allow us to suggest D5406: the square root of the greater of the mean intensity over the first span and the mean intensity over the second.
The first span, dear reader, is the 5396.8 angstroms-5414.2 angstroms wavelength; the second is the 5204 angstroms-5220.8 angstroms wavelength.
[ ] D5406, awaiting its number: 3.01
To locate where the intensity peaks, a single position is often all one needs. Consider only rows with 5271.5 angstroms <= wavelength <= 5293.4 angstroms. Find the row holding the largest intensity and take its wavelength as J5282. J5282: 5284.90 angstroms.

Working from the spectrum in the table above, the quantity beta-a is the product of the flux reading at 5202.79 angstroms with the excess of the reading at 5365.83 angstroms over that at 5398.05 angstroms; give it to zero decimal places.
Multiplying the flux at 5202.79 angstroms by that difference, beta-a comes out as 10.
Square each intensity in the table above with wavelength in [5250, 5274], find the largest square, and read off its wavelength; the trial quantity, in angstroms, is 5253.35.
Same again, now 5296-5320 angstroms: 5319.08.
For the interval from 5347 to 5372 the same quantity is 5365.83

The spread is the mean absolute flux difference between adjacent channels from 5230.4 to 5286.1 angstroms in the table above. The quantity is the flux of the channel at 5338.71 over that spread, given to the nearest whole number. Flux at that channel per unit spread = 30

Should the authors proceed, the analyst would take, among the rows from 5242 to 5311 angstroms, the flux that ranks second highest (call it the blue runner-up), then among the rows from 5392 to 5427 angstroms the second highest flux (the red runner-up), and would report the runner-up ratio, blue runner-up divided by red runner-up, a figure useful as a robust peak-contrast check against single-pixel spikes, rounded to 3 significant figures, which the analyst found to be 1.03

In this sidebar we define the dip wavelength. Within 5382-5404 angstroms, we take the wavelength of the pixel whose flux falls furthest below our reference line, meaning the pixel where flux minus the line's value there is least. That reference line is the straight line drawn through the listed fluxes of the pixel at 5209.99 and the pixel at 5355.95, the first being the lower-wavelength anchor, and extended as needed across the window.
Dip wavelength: 5403.02 angstroms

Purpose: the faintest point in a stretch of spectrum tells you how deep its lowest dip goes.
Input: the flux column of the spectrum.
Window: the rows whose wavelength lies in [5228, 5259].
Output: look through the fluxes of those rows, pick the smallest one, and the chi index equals 8.005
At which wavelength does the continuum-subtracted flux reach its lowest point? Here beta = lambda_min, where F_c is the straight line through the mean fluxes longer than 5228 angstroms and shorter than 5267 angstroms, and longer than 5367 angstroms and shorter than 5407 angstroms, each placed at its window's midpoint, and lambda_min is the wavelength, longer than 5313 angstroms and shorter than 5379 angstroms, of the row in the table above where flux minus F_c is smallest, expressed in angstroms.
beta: 5343.63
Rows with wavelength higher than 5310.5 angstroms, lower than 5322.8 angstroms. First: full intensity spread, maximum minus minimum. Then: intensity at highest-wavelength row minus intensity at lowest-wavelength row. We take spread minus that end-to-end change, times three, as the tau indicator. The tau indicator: 1.3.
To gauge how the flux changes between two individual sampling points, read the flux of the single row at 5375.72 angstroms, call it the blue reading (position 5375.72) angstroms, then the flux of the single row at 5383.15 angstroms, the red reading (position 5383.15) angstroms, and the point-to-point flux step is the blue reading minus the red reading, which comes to -1.0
